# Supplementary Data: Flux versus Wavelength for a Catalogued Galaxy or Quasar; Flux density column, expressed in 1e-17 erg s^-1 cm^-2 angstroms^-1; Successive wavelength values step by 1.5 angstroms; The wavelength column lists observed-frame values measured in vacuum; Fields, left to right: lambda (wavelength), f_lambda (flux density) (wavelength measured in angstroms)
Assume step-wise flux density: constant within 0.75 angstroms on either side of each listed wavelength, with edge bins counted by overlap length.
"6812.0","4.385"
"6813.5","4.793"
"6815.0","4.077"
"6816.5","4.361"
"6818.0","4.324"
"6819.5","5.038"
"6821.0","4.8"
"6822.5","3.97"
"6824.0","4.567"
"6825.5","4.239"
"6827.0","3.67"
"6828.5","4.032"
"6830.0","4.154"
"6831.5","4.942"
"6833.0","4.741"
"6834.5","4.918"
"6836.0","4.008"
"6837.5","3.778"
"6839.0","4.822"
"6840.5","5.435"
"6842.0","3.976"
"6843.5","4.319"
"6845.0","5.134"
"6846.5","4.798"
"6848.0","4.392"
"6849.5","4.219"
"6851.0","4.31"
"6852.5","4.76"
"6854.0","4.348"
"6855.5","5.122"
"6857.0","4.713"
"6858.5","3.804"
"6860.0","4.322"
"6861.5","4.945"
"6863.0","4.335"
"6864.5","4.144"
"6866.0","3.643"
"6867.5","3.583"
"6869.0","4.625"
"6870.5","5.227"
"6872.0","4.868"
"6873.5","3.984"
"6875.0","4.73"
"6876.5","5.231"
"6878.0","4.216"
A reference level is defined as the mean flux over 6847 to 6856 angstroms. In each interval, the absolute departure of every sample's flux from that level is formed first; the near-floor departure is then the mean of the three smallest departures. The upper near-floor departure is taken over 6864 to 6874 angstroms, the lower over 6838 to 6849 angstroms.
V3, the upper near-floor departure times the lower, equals 0.056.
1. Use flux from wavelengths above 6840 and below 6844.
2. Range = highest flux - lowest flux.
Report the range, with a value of 1.5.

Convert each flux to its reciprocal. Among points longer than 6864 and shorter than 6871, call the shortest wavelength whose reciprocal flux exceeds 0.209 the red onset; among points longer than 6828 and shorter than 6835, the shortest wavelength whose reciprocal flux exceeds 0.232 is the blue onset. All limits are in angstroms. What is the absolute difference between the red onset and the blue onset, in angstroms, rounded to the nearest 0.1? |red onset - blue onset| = 36.0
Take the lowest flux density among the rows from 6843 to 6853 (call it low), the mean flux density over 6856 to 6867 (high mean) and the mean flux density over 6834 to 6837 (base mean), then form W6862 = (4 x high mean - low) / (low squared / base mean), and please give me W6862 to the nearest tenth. 3.2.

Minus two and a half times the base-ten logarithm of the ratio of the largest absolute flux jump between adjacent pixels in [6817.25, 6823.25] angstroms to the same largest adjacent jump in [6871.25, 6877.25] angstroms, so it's 0.1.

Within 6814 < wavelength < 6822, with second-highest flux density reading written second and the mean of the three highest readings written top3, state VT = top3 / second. 0.99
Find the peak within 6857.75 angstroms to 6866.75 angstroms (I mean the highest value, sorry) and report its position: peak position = 6861.5 angstroms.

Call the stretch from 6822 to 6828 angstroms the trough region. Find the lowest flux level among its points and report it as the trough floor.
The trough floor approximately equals 3.67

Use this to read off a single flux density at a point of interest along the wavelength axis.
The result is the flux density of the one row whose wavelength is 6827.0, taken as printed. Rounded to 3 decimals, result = 3.670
